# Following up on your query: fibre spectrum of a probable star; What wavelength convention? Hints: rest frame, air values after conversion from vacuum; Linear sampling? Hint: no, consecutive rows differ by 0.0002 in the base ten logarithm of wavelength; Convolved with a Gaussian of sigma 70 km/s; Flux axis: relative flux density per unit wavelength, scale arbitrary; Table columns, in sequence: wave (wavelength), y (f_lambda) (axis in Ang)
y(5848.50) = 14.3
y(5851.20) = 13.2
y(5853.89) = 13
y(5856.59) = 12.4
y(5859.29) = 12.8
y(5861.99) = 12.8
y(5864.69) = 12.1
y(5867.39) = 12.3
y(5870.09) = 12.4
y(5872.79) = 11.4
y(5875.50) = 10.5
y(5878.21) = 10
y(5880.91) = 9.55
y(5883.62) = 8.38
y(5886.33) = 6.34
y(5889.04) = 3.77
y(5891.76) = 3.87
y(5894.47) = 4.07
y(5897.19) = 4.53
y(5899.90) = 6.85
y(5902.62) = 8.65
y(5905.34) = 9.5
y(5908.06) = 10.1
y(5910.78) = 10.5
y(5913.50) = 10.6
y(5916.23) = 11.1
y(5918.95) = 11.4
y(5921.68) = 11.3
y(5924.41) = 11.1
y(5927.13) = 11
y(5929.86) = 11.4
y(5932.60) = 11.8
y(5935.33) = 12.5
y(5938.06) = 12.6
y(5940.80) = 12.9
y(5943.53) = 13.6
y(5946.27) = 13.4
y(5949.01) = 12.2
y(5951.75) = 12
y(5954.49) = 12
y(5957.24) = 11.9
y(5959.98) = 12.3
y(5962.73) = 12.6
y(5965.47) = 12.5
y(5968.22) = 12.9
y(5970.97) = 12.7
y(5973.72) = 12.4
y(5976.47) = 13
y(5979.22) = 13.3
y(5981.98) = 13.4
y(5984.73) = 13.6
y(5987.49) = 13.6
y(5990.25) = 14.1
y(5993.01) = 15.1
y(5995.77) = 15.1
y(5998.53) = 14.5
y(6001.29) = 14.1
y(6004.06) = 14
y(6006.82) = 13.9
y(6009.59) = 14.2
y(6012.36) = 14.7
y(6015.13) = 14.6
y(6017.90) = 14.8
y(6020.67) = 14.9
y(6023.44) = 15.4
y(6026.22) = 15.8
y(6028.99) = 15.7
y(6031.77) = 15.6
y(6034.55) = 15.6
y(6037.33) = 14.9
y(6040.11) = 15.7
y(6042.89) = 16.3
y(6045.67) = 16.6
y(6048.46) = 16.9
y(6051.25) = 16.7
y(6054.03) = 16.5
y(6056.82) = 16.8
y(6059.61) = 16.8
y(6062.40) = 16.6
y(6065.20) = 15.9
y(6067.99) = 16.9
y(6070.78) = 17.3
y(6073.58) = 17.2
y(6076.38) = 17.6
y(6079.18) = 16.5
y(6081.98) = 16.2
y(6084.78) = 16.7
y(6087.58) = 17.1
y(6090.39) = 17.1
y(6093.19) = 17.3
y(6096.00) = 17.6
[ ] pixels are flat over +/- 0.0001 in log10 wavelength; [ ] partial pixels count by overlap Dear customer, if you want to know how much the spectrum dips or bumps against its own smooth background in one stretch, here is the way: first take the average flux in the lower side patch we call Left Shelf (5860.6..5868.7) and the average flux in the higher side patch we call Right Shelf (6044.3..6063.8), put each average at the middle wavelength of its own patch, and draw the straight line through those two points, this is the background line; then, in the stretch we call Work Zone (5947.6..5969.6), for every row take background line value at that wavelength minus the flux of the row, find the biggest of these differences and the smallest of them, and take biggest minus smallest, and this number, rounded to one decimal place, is 0.8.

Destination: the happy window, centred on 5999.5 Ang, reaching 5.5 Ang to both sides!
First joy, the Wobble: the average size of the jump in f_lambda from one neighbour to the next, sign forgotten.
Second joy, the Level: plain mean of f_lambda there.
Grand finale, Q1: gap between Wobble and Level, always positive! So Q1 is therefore 14.1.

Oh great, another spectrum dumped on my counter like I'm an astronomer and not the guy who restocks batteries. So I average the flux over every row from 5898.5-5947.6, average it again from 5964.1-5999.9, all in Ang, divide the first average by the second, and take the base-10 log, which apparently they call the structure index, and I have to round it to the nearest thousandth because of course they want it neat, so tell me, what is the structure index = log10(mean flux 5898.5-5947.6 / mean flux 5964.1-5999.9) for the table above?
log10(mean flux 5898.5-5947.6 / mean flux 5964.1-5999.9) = -0.086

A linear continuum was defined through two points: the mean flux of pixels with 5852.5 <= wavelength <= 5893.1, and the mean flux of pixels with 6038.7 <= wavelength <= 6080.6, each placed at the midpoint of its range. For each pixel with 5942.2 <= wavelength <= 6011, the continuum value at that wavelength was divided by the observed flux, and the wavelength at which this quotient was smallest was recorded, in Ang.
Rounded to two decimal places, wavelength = 5943.53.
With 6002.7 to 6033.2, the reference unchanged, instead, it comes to 6026.22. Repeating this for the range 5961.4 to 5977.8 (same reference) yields 5968.22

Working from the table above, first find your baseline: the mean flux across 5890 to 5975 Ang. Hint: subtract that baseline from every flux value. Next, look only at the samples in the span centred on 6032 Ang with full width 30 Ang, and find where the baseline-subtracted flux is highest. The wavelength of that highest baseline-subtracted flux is 6045.67 Ang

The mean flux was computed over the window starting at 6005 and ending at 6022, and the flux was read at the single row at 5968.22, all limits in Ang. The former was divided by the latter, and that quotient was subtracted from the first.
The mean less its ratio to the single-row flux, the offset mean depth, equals 13.4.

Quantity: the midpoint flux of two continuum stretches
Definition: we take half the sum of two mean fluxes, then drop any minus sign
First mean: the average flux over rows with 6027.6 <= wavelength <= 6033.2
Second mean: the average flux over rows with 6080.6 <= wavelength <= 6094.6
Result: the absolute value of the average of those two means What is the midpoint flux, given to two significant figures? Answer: 16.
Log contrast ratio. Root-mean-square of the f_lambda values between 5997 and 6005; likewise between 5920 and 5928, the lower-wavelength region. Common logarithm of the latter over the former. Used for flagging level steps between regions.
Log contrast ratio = -0.11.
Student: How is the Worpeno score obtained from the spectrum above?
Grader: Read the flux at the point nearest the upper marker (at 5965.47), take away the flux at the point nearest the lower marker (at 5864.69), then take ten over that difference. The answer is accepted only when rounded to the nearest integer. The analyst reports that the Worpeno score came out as 25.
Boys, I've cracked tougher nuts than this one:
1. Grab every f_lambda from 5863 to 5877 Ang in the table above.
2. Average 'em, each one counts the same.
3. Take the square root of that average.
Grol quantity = 3.4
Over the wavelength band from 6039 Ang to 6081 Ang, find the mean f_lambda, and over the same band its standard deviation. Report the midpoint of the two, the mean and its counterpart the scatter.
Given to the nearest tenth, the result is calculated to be 8.6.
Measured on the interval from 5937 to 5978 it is 6.5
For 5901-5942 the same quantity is 6.1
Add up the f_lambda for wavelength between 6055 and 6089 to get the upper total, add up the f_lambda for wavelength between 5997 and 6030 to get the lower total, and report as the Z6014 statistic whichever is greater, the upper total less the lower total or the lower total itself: 177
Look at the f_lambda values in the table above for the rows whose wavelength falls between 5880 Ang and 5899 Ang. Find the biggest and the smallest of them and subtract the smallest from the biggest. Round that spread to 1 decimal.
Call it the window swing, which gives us 5.8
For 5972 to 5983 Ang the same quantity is 1.0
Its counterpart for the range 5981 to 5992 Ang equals 0.7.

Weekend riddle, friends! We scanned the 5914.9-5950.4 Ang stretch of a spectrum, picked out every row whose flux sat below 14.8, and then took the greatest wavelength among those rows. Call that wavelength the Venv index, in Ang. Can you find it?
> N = 5949.01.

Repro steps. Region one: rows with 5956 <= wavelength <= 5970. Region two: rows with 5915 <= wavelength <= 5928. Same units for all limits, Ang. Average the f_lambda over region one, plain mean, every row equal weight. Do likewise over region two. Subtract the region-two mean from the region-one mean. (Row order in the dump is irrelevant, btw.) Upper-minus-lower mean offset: 1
